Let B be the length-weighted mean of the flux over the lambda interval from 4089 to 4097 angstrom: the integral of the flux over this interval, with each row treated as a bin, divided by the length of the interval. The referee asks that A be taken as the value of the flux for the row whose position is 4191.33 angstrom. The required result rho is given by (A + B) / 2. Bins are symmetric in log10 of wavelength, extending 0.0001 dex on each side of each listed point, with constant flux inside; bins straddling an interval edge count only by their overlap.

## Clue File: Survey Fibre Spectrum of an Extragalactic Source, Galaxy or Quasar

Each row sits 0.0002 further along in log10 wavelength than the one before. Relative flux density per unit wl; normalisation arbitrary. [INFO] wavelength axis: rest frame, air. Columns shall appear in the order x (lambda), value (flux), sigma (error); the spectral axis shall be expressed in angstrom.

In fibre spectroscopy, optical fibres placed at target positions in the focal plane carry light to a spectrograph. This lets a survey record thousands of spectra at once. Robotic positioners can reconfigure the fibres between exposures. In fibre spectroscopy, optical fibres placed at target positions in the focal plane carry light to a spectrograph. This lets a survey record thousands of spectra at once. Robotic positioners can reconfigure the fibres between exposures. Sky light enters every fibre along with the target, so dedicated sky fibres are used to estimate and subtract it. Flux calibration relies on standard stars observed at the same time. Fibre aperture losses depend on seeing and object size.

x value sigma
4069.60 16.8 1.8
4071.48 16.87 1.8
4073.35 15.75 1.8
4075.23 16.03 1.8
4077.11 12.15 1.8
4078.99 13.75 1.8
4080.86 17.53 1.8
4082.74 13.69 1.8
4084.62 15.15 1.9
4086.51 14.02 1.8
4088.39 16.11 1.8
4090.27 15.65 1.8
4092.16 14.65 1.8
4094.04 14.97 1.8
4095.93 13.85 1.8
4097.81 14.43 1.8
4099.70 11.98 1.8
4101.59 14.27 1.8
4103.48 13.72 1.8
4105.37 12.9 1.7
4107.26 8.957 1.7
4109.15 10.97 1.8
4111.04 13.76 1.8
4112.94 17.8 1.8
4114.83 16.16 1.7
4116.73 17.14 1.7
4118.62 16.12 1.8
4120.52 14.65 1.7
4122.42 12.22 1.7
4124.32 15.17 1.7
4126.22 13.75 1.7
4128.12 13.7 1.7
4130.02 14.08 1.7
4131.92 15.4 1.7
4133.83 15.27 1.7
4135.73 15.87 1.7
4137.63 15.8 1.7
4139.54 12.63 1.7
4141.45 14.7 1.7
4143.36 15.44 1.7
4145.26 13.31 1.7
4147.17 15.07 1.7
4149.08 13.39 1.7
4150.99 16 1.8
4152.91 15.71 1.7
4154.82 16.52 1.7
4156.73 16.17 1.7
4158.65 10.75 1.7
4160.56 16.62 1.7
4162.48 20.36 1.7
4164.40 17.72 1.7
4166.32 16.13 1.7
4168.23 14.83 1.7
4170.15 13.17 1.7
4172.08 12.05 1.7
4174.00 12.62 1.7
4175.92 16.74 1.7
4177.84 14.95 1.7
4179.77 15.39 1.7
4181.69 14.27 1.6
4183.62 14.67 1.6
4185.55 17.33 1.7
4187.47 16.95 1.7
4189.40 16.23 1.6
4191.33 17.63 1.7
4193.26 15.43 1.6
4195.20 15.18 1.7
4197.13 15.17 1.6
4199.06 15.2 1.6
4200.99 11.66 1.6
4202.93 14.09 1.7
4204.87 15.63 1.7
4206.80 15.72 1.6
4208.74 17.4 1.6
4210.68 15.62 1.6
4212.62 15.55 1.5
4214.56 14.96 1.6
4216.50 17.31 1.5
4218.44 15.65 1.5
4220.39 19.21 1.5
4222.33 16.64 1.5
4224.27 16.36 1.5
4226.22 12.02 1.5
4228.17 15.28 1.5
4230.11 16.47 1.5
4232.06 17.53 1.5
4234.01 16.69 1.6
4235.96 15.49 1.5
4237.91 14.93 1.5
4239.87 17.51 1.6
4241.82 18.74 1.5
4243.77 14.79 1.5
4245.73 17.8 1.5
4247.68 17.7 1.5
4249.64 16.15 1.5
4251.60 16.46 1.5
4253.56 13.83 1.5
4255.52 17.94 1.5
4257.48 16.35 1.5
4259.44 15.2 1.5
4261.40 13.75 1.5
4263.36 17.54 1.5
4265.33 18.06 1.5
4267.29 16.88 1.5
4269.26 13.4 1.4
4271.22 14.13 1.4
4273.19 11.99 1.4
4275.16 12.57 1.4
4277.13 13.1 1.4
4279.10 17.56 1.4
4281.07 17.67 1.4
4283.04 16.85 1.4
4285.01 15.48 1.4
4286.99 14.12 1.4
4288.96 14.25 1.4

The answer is 16.2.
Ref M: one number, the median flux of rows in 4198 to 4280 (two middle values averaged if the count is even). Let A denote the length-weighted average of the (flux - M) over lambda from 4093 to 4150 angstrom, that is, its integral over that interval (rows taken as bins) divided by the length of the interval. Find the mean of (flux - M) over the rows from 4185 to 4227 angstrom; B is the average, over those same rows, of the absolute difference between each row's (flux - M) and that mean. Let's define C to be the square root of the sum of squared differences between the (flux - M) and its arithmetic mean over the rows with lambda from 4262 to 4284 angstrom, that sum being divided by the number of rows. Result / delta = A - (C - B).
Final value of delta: -2.5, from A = -1.4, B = 1.19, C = 2.3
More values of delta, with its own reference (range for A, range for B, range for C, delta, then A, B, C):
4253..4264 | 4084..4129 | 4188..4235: -0.1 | 0.1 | 1.41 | 1.6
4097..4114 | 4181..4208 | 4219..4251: -3.1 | -2.5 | 1.05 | 1.7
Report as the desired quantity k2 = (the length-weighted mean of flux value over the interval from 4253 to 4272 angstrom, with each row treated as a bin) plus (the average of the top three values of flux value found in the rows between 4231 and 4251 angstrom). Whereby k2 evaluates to 33.9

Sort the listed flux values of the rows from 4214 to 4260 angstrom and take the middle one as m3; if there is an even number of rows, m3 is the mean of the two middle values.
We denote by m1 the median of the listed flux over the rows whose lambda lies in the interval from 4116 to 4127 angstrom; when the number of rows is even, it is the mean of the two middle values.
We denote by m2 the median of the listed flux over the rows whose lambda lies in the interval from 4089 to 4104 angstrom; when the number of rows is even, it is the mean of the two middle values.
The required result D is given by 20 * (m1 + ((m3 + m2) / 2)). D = 606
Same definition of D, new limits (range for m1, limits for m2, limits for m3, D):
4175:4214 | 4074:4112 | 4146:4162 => 608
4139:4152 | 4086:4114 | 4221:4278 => 598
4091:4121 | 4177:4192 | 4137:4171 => 601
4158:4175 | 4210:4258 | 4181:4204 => 612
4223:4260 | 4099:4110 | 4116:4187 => 603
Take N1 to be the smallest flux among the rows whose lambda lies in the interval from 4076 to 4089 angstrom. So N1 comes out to 12.15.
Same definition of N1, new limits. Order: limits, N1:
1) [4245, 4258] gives 13.83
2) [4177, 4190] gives 14.27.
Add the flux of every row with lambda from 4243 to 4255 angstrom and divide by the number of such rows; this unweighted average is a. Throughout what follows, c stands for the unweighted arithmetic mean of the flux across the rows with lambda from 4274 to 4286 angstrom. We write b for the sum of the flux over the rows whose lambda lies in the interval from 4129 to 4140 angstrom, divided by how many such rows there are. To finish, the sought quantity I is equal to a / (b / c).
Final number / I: 16.9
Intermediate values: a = 16.1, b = 14.8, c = 15.54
